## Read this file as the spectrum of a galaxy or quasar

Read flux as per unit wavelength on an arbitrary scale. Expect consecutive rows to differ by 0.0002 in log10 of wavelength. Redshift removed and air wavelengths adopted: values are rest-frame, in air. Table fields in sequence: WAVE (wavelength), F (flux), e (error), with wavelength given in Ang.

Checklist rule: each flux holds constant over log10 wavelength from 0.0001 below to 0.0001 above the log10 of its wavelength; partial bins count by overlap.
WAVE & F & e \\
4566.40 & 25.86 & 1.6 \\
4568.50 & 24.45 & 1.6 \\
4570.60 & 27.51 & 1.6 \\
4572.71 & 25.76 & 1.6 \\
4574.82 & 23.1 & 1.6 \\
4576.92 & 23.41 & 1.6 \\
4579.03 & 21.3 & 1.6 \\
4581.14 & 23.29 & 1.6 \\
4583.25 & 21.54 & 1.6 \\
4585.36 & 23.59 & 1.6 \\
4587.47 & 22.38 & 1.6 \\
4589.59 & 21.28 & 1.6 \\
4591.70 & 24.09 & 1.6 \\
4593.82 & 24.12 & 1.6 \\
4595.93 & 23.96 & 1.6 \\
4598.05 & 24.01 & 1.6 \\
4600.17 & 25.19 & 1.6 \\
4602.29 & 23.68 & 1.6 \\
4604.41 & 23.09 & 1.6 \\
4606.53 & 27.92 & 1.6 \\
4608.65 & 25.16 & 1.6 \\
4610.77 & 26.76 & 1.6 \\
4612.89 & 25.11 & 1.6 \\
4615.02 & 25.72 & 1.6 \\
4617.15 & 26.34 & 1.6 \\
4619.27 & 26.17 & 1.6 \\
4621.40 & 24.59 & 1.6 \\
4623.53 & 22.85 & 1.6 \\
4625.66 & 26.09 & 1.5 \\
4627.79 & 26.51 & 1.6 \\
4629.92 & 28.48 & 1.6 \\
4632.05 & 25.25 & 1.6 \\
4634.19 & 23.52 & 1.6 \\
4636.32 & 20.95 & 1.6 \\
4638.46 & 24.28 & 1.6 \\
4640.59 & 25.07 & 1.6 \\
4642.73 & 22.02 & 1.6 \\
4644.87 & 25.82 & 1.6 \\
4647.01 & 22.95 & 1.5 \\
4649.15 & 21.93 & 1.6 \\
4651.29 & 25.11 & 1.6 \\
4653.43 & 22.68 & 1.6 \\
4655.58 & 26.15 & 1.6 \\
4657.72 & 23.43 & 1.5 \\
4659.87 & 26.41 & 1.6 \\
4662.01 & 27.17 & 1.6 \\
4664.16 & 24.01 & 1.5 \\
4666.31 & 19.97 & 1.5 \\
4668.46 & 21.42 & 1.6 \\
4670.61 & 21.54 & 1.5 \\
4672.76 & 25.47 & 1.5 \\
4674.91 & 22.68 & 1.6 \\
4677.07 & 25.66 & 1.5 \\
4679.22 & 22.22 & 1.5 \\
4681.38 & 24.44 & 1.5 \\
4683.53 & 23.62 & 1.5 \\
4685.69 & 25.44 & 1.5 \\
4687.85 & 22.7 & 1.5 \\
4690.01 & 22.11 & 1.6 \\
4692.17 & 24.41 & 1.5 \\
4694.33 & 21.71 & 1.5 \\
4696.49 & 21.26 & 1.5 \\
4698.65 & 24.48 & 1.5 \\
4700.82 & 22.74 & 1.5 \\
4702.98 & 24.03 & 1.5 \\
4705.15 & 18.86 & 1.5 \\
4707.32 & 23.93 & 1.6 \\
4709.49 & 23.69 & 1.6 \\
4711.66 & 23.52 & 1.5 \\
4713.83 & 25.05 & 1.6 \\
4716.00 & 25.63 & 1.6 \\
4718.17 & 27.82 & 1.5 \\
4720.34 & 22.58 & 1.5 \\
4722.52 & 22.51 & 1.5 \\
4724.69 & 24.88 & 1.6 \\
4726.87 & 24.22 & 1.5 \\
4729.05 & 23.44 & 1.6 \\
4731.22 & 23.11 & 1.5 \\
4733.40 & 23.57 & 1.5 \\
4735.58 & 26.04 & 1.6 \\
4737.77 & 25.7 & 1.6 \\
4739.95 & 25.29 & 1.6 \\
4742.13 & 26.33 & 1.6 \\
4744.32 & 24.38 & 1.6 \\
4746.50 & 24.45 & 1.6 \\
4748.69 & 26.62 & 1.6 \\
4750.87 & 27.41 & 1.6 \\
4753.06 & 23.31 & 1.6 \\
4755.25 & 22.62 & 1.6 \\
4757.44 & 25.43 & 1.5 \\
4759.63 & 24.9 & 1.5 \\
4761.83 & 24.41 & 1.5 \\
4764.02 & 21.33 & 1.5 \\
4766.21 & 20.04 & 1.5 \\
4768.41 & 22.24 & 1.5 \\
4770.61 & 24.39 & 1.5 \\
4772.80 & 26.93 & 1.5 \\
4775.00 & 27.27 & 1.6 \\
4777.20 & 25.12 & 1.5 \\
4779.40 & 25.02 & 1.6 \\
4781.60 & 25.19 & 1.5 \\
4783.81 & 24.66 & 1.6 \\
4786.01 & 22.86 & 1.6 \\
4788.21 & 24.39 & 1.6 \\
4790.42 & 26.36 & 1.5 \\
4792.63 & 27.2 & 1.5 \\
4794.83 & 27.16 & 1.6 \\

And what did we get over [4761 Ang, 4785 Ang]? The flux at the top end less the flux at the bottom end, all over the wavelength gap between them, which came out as 0.011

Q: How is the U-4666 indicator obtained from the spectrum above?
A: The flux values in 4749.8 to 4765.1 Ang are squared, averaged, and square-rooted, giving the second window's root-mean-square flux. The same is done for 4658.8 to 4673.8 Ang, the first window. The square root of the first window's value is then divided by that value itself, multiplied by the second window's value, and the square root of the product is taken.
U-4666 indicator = 2.23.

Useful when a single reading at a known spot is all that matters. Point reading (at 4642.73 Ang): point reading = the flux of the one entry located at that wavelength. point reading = 22.02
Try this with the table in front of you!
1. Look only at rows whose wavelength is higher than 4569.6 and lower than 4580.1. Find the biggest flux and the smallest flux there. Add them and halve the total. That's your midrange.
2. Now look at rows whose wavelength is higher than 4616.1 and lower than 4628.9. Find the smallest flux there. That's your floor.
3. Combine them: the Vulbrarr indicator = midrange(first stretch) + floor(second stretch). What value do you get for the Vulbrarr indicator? 47.3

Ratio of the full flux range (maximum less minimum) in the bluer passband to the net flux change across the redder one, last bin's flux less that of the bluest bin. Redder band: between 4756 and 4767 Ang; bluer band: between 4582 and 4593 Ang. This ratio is -1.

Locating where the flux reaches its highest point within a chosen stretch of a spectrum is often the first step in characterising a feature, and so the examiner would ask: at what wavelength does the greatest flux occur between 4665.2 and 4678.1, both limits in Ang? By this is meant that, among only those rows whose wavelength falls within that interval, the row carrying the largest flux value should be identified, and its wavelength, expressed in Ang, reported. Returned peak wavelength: 4677.07 Ang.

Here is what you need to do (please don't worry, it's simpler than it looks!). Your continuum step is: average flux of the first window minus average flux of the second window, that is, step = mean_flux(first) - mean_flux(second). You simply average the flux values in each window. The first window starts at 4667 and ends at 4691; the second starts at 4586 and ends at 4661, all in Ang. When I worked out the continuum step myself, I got -1.2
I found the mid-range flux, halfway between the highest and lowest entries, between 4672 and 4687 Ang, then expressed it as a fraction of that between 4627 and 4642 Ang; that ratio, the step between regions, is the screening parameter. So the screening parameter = 0.97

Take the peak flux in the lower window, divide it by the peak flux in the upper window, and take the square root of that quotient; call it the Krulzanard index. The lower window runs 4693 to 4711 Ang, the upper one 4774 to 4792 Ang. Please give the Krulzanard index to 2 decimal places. 0.95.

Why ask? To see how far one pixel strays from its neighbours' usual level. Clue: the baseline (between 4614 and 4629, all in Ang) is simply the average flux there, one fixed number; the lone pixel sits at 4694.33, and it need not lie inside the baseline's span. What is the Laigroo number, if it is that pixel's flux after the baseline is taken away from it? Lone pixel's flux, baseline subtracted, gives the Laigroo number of -3.8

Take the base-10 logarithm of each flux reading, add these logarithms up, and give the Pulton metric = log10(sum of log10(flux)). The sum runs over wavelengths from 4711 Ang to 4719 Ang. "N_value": 0.750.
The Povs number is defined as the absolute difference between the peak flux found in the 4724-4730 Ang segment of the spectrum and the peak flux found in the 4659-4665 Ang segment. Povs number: 2.3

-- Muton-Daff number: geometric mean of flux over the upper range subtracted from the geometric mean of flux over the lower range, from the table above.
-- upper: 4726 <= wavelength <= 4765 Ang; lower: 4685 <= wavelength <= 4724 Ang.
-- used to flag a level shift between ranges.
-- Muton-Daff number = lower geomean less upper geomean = -1.1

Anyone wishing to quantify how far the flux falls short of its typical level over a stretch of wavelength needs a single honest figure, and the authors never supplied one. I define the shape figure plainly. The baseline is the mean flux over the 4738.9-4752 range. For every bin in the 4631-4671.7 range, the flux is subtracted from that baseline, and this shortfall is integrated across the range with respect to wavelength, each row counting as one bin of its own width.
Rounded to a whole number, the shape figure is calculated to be 85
